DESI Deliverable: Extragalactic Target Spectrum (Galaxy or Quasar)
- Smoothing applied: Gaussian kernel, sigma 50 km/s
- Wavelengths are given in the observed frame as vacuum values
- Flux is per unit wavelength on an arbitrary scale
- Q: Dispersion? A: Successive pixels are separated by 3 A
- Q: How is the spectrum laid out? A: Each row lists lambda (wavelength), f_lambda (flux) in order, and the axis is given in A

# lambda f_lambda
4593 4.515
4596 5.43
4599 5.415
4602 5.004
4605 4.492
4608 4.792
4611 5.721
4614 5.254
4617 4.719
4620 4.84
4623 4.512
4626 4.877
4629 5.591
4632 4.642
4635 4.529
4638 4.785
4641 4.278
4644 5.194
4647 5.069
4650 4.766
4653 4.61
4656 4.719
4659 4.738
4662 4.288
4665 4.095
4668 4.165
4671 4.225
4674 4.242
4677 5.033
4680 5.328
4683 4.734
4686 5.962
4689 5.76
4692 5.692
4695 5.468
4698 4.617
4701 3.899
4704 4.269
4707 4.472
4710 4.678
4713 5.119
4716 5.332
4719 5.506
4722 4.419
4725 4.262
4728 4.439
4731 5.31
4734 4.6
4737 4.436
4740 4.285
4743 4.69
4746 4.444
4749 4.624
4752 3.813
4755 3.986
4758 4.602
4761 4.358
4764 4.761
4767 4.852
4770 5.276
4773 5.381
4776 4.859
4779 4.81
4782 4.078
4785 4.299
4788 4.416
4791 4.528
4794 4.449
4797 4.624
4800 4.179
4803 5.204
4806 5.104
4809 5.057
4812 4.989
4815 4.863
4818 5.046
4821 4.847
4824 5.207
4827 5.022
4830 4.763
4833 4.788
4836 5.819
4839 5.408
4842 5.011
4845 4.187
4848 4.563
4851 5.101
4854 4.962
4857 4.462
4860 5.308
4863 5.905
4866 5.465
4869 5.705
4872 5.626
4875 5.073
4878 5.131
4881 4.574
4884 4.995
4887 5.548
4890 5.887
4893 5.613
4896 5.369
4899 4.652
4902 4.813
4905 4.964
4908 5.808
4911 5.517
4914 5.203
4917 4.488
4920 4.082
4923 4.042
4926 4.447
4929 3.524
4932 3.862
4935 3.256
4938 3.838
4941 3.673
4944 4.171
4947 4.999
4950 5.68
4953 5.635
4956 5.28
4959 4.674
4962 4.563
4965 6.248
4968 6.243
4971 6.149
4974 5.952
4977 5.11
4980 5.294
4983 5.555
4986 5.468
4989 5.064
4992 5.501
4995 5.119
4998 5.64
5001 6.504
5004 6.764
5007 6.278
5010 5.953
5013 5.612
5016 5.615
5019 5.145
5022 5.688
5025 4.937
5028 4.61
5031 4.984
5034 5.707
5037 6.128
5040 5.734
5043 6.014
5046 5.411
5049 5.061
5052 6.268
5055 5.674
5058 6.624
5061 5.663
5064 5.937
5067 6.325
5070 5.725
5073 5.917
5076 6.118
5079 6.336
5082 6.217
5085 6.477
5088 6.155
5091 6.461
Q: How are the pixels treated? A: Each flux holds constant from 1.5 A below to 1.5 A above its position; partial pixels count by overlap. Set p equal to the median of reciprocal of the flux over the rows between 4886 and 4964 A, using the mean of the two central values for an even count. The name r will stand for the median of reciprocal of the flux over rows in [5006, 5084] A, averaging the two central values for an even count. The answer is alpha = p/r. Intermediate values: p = 0.211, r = 0.175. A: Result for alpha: 1.21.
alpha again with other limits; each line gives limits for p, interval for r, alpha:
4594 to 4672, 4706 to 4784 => 0.97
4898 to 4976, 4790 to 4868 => 1.05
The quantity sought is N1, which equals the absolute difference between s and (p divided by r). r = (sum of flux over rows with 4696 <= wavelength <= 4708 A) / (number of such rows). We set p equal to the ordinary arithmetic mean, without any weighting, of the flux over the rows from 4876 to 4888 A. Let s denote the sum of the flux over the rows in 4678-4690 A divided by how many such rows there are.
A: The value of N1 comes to 4.27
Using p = 5.1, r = 4.31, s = 5.4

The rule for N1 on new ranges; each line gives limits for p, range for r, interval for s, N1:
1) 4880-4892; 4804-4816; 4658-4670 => 3.27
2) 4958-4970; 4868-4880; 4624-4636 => 3.90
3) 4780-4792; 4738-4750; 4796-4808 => 3.82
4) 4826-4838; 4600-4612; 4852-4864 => 4.14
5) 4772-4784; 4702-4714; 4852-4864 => 4.13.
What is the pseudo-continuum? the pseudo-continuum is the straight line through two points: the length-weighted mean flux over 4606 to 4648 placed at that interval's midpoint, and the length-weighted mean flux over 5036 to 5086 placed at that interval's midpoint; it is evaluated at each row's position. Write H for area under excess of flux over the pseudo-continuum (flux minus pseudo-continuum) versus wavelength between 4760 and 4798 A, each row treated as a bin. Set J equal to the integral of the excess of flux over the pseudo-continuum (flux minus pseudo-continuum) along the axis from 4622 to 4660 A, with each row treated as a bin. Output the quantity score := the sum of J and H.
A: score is -29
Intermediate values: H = -23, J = -5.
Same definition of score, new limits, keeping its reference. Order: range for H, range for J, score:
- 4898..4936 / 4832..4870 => -54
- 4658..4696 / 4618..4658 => -10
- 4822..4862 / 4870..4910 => -31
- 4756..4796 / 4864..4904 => -35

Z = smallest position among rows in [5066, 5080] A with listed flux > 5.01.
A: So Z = 5067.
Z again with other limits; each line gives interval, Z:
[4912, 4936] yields 4914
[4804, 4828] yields 4806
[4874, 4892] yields 4875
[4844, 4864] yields 4851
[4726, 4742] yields 4731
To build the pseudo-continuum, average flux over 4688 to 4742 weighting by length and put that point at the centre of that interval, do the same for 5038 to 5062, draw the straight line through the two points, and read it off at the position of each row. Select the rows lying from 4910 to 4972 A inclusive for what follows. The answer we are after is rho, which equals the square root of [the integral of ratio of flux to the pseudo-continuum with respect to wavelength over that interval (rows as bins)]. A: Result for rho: 7.30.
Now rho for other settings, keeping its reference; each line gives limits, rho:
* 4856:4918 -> 7.83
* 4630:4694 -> 8.15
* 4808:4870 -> 7.79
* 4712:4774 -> 7.71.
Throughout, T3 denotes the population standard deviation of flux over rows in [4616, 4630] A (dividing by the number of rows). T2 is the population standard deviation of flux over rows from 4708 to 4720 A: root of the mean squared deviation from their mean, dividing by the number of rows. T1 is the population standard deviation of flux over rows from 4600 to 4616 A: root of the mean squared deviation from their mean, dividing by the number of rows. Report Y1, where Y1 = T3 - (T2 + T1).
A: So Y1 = -0.36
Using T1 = 0.42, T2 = 0.310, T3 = 0.365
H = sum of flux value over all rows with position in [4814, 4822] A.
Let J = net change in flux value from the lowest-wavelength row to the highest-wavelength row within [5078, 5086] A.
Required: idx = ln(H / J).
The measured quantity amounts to 4.7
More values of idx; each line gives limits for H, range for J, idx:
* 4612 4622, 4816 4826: 4.5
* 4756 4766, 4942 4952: 2.2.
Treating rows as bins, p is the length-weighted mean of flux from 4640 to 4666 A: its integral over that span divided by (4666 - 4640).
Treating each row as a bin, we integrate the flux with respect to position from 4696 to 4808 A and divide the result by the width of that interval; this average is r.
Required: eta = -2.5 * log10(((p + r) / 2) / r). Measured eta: 0.00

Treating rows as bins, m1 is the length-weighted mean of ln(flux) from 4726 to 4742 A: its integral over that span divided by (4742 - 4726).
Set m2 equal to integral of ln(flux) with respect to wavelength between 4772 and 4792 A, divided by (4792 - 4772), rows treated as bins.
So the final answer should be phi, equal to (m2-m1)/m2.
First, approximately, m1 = 1.52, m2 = 1.52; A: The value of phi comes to 0.00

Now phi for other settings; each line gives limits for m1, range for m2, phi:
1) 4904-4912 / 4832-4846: -0.05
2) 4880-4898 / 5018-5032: -0.03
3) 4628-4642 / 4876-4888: 0.04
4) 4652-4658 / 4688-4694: 0.11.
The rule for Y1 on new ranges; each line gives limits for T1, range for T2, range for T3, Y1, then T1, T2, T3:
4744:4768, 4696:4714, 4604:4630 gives -0.30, 0.34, 0.375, 0.420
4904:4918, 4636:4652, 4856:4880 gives -0.35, 0.45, 0.316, 0.424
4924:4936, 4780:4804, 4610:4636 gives -0.34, 0.44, 0.323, 0.426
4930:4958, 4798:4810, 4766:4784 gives -0.86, 0.86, 0.412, 0.420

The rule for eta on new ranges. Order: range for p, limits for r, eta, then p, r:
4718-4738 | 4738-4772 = -0.02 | 4.7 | 4.53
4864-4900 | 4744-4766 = -0.11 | 5.3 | 4.39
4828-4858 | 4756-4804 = -0.03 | 4.9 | 4.65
